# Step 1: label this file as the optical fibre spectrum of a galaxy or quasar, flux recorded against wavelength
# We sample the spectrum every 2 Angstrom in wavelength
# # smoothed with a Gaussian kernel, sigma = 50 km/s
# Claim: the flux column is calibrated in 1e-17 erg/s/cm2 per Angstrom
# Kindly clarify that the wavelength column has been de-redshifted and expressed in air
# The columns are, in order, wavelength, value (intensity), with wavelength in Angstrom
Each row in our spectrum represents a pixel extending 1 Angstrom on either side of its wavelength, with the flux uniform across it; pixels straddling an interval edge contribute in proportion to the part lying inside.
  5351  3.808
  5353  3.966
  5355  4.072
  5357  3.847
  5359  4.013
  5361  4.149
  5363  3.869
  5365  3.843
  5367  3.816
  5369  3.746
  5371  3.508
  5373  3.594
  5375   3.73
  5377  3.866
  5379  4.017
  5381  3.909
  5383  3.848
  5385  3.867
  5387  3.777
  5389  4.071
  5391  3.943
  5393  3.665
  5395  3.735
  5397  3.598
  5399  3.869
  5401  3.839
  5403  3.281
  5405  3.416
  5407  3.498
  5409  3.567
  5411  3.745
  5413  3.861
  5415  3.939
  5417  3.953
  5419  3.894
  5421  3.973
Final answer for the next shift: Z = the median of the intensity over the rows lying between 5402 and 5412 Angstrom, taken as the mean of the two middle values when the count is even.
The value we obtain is 3.50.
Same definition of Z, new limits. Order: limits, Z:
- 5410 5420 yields 3.89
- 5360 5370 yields 3.84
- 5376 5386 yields 3.87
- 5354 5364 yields 4.01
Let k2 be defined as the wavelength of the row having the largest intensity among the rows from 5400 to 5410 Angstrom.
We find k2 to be 5401 Angstrom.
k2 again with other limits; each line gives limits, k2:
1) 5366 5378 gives 5377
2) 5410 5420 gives 5417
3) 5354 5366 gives 5361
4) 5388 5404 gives 5389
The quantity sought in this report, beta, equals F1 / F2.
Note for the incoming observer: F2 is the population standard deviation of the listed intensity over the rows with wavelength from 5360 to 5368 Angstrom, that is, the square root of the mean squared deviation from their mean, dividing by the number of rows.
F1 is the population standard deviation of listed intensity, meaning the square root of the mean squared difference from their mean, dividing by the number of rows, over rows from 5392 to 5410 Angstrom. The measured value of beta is 1.36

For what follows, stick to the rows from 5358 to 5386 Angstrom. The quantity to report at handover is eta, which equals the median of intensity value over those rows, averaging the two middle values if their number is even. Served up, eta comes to 3.86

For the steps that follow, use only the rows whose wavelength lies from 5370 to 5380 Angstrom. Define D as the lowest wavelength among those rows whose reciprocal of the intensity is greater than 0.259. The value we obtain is 5371 Angstrom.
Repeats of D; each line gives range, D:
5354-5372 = 5357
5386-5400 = 5387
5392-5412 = 5393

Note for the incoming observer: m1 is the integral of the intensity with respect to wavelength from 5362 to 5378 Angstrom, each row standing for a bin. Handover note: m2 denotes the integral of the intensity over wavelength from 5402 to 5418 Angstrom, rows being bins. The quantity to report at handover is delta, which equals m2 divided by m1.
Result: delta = 0.98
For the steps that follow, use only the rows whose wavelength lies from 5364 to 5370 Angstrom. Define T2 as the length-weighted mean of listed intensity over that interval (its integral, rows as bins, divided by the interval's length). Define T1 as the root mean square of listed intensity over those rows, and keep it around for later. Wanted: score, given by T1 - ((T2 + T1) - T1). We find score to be 0.000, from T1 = 3.80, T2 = 3.80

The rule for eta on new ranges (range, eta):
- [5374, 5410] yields 3.81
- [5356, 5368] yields 3.86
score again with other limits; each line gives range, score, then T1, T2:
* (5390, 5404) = 0.006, 3.71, 3.70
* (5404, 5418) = 0.006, 3.72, 3.71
